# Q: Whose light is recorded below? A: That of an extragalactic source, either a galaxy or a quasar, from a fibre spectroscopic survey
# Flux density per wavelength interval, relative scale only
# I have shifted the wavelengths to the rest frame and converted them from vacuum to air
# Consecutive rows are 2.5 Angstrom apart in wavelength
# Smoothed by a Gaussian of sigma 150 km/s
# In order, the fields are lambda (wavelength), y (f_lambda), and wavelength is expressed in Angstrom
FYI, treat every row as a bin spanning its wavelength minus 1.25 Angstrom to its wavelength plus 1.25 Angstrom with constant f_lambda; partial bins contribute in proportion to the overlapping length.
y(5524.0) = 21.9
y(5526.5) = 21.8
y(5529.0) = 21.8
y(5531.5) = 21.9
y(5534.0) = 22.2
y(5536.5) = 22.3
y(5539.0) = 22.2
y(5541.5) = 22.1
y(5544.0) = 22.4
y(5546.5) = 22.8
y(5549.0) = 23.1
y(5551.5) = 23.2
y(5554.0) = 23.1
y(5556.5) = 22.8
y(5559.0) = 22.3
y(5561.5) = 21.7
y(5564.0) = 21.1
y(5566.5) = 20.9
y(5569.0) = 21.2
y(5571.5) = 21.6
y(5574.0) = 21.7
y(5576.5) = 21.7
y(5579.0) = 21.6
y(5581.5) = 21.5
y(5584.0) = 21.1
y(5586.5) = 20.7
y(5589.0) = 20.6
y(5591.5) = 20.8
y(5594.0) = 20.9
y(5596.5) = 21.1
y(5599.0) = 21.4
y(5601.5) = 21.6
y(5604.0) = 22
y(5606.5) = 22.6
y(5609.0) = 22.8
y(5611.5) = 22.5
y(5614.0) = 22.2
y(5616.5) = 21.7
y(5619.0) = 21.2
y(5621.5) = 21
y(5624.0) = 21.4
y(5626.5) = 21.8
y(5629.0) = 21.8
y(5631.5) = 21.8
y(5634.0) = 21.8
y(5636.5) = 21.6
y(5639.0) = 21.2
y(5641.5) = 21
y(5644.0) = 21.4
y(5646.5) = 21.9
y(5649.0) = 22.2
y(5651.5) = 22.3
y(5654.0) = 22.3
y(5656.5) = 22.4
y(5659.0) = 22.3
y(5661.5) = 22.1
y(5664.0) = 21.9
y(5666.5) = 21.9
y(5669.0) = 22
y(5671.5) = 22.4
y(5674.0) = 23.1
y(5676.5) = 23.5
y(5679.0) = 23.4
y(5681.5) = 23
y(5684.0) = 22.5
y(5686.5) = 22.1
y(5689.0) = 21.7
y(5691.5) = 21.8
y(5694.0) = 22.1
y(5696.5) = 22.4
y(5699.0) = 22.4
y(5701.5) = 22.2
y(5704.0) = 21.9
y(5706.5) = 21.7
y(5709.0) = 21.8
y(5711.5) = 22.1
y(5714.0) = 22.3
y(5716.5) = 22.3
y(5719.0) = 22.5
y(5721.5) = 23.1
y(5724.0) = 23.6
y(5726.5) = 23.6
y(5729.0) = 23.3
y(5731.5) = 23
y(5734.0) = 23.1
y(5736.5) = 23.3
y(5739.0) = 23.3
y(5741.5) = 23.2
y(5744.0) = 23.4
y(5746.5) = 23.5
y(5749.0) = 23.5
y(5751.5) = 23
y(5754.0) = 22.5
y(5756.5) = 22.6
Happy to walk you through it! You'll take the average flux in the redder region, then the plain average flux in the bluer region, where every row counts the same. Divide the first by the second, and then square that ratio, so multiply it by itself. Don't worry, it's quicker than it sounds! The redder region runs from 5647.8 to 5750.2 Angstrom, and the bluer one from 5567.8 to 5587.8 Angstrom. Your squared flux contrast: 1.12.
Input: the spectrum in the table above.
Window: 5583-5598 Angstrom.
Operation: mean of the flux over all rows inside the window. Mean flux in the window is 20.9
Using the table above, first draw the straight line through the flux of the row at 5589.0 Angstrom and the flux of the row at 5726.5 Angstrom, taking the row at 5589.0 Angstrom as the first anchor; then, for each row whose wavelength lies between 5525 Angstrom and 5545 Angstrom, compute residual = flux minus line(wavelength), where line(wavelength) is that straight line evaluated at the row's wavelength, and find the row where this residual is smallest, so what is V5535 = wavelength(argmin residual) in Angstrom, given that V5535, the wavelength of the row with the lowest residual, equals 5529.0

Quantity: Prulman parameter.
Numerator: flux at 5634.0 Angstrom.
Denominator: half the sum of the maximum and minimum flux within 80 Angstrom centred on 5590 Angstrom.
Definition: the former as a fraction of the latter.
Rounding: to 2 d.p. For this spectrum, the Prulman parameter 1.00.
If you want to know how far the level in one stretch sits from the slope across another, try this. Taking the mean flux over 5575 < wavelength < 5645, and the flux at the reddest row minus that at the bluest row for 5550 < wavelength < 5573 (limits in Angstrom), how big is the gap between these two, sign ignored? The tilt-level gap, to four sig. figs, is 23.13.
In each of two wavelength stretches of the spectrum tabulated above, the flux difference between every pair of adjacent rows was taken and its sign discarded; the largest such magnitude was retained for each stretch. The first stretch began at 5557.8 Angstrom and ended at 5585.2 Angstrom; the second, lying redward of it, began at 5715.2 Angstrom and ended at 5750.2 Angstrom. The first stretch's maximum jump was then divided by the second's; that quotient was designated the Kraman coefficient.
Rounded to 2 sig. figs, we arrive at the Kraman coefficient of 1.0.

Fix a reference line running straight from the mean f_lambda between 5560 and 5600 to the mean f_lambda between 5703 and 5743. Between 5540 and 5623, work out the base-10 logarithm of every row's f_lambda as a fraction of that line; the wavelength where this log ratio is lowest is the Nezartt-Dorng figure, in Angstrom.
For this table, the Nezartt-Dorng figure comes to 5589.0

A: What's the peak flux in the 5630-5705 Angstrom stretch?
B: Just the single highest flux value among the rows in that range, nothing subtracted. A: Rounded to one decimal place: 23.5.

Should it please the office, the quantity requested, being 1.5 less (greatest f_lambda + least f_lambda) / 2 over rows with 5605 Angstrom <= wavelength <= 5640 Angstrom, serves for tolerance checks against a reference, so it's -20.4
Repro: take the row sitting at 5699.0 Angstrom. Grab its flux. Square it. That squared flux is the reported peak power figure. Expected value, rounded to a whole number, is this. 502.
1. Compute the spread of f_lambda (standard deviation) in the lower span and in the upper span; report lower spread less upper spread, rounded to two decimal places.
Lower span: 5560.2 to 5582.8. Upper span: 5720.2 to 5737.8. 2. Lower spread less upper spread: 0.06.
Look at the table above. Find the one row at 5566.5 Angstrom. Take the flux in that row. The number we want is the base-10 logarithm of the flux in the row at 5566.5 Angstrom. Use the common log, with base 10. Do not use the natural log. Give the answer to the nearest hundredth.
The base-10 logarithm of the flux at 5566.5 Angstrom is 1.32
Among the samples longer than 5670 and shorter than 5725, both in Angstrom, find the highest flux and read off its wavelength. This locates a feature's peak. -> 5724.0 Angstrom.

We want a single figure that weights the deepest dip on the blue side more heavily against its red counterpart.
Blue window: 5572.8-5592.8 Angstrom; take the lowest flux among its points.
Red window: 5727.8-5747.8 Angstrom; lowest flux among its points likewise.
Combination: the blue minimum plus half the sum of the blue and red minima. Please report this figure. 42.4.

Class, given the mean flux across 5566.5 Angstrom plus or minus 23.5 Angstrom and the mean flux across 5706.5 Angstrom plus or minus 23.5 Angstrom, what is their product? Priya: 489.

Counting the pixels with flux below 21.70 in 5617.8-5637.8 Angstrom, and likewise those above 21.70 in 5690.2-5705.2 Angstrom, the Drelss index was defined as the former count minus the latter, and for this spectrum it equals -2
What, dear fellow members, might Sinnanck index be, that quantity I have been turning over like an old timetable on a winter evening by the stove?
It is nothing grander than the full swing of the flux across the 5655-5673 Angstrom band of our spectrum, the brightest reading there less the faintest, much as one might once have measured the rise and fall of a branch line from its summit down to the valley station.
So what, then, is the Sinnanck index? 0.5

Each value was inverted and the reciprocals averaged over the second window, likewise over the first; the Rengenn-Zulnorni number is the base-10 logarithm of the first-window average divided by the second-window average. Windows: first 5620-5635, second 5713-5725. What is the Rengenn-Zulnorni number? 0.023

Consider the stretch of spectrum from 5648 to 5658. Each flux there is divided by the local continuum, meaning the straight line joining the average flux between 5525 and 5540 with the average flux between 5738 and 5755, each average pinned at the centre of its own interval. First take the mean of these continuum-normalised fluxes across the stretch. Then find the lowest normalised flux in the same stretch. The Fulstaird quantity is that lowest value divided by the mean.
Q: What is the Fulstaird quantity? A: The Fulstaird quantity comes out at 0.996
